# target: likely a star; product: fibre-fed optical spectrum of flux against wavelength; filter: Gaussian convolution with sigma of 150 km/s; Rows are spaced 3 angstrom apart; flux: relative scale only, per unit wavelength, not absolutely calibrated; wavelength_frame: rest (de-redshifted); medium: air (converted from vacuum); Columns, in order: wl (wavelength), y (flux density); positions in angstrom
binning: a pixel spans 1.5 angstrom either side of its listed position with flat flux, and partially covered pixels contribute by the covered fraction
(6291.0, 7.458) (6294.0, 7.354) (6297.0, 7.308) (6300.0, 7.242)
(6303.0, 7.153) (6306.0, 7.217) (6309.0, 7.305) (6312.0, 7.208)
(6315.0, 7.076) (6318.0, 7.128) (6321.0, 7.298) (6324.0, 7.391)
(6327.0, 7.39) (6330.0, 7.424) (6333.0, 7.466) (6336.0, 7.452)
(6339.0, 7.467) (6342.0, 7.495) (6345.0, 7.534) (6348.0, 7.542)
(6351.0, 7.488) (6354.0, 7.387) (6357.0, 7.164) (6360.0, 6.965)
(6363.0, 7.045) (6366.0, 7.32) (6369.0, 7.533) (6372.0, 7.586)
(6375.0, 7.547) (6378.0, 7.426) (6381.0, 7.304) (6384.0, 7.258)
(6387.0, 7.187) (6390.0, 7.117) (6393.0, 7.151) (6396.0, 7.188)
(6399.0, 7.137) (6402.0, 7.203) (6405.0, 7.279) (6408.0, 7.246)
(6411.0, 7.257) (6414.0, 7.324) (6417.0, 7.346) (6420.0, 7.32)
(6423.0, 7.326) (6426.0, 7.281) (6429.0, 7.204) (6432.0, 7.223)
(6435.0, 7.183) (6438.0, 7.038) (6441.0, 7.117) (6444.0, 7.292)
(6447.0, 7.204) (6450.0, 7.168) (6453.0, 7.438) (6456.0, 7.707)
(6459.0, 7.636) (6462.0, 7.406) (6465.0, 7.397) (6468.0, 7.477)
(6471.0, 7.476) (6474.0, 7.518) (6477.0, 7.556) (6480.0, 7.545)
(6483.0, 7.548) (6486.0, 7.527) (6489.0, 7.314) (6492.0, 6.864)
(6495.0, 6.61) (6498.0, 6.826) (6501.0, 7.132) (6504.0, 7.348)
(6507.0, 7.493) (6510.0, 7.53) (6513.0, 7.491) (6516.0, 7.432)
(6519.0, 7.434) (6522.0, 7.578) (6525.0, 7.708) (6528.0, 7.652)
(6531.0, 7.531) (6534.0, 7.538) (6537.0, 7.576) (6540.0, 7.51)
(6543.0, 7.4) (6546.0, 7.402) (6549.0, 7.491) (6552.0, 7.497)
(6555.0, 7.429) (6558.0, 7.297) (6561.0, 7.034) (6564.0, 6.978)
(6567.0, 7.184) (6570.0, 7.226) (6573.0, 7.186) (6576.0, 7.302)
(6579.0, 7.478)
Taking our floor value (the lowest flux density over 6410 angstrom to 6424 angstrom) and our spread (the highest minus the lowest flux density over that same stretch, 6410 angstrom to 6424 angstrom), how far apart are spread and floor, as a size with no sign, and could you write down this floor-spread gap 7.2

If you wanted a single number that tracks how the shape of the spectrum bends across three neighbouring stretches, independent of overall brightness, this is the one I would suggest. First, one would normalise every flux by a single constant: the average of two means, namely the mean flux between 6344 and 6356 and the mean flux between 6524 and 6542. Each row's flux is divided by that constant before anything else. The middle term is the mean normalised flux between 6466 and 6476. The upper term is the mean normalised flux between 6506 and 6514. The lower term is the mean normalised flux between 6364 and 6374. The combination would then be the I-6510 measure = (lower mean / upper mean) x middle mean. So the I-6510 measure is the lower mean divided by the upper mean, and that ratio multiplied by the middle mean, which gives 0.99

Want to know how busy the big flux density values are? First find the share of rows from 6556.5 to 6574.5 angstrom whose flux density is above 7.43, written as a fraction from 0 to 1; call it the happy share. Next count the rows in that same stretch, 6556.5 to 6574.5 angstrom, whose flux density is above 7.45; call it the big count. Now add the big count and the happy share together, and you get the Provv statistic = 0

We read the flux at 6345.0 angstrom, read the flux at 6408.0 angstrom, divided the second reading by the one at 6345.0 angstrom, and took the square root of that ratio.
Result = 0.98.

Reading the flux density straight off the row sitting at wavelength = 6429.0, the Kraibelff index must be 7.204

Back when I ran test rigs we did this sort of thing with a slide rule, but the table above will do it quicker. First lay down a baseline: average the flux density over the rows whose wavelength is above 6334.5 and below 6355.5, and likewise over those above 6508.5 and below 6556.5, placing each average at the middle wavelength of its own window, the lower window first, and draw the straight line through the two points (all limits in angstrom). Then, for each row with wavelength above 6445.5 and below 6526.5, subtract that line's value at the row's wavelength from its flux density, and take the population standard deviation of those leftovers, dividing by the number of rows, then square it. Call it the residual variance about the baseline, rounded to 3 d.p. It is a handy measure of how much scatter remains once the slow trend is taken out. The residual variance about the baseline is 0.068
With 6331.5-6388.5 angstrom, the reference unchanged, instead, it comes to 0.031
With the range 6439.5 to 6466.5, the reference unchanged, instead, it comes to 0.036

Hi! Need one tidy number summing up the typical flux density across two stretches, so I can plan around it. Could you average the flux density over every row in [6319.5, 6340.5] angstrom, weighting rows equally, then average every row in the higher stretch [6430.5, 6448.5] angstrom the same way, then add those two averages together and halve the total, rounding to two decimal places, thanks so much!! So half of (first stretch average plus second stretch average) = 7.29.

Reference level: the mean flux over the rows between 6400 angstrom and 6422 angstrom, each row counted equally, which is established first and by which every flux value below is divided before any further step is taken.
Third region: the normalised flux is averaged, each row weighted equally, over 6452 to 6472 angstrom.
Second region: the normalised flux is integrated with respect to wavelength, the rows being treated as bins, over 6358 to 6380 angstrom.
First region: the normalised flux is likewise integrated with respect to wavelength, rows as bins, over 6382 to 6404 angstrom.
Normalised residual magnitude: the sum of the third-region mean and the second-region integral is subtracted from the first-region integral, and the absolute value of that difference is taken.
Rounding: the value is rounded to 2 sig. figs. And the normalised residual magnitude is 1.5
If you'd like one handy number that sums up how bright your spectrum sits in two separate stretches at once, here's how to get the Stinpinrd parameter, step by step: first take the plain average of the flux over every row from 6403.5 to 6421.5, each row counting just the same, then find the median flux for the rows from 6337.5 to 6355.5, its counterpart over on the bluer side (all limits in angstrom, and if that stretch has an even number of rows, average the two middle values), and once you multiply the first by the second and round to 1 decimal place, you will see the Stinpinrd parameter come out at 54.7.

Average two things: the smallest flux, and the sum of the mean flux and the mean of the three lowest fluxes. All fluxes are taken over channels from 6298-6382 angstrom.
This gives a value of 10.67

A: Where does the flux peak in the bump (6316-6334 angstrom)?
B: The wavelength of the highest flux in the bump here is 6333.0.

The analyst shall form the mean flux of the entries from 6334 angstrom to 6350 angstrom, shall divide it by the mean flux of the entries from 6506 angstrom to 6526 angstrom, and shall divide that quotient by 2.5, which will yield 0.399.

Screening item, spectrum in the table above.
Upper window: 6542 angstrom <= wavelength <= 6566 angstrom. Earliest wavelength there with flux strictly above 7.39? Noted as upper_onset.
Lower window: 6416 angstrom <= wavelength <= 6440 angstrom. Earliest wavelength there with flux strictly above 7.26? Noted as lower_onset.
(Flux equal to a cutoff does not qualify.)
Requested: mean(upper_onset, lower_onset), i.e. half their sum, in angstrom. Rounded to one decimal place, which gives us 6480.0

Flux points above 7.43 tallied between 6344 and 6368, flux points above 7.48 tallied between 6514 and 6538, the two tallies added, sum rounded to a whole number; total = 9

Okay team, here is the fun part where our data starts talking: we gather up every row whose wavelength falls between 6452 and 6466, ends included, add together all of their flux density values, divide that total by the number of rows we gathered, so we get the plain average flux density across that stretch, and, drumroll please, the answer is 7.52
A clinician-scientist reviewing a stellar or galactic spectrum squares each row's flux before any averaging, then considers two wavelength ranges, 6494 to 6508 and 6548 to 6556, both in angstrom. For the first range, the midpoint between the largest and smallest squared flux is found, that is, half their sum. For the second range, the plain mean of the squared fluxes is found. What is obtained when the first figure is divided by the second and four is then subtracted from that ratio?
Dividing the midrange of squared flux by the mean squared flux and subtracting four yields -3.11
